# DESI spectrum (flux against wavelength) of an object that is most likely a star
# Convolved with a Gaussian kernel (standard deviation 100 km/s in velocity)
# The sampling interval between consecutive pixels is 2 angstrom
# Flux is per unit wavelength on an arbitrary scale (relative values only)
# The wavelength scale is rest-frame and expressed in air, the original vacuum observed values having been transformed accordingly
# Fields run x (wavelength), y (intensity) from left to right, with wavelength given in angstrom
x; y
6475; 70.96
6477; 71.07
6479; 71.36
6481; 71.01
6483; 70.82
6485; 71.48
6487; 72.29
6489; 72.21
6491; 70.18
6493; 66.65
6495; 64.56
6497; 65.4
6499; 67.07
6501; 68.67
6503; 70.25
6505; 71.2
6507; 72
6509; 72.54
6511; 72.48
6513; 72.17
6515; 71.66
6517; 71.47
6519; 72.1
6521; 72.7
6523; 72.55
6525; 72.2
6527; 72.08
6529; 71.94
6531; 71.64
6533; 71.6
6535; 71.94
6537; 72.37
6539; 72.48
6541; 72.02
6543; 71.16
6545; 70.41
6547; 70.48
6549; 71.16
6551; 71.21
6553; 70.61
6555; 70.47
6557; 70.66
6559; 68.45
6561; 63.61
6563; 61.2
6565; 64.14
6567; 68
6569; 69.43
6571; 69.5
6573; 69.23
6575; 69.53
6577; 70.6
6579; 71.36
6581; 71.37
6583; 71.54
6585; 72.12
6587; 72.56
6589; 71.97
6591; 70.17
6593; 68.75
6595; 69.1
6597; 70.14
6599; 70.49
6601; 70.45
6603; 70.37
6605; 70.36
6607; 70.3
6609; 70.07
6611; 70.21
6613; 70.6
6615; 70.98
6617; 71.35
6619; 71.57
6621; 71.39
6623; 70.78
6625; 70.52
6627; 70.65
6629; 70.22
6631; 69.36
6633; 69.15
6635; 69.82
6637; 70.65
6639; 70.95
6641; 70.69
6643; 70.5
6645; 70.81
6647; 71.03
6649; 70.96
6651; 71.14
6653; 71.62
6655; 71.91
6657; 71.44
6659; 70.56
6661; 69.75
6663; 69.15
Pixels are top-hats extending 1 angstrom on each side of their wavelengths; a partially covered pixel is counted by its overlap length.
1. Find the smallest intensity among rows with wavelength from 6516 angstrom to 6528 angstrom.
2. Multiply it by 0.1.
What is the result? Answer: 7.15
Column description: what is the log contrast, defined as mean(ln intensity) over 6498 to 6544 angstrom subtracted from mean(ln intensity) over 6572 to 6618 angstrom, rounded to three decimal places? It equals -0.014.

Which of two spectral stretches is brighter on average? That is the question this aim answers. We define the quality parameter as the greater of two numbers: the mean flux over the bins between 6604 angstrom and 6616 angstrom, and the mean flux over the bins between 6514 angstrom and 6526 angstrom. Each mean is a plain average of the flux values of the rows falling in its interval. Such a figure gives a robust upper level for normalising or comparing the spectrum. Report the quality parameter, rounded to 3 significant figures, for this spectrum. 72.1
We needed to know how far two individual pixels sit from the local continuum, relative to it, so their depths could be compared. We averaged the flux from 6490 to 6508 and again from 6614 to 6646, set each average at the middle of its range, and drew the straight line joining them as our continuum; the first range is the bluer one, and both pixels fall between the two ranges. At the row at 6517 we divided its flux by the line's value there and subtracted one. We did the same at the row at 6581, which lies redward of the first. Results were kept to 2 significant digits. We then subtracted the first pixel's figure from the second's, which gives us -0.017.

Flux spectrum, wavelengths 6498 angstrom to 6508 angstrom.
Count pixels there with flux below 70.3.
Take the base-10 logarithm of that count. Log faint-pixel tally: 0.5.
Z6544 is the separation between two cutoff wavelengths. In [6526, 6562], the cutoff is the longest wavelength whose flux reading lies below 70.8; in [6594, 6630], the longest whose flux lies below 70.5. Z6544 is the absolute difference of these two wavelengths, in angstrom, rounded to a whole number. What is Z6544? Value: 68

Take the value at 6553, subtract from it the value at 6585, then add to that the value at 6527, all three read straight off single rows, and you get 70.6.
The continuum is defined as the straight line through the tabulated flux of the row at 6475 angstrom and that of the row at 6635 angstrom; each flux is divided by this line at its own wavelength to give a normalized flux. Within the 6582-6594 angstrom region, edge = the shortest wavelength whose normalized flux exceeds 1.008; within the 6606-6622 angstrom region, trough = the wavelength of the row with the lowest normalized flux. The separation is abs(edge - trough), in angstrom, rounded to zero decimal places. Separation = 26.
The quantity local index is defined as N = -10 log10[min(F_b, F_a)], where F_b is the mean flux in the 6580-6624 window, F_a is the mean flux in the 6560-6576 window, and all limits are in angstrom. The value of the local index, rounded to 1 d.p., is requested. -18.2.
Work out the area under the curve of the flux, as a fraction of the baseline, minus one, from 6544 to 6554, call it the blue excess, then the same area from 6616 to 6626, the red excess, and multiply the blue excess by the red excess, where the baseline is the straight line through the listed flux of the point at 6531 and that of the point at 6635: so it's -0.012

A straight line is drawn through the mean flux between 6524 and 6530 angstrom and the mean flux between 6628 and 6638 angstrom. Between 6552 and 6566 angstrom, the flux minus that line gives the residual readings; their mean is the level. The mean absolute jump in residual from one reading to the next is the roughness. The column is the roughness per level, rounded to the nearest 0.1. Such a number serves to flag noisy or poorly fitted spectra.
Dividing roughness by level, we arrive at -0.5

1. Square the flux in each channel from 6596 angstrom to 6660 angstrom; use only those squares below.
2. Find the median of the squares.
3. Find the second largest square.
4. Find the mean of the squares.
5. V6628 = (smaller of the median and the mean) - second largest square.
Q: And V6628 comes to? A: -142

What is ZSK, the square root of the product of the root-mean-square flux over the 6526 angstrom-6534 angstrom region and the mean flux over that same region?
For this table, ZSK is 71.8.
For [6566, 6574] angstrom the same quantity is 69.0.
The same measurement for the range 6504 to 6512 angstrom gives 72.1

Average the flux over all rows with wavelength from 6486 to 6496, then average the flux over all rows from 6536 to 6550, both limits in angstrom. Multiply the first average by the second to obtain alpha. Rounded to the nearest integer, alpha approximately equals 4942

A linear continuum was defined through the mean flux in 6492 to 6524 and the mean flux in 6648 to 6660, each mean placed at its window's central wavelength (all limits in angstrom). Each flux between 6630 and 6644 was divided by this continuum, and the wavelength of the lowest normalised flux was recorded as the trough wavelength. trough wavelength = 6633 angstrom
